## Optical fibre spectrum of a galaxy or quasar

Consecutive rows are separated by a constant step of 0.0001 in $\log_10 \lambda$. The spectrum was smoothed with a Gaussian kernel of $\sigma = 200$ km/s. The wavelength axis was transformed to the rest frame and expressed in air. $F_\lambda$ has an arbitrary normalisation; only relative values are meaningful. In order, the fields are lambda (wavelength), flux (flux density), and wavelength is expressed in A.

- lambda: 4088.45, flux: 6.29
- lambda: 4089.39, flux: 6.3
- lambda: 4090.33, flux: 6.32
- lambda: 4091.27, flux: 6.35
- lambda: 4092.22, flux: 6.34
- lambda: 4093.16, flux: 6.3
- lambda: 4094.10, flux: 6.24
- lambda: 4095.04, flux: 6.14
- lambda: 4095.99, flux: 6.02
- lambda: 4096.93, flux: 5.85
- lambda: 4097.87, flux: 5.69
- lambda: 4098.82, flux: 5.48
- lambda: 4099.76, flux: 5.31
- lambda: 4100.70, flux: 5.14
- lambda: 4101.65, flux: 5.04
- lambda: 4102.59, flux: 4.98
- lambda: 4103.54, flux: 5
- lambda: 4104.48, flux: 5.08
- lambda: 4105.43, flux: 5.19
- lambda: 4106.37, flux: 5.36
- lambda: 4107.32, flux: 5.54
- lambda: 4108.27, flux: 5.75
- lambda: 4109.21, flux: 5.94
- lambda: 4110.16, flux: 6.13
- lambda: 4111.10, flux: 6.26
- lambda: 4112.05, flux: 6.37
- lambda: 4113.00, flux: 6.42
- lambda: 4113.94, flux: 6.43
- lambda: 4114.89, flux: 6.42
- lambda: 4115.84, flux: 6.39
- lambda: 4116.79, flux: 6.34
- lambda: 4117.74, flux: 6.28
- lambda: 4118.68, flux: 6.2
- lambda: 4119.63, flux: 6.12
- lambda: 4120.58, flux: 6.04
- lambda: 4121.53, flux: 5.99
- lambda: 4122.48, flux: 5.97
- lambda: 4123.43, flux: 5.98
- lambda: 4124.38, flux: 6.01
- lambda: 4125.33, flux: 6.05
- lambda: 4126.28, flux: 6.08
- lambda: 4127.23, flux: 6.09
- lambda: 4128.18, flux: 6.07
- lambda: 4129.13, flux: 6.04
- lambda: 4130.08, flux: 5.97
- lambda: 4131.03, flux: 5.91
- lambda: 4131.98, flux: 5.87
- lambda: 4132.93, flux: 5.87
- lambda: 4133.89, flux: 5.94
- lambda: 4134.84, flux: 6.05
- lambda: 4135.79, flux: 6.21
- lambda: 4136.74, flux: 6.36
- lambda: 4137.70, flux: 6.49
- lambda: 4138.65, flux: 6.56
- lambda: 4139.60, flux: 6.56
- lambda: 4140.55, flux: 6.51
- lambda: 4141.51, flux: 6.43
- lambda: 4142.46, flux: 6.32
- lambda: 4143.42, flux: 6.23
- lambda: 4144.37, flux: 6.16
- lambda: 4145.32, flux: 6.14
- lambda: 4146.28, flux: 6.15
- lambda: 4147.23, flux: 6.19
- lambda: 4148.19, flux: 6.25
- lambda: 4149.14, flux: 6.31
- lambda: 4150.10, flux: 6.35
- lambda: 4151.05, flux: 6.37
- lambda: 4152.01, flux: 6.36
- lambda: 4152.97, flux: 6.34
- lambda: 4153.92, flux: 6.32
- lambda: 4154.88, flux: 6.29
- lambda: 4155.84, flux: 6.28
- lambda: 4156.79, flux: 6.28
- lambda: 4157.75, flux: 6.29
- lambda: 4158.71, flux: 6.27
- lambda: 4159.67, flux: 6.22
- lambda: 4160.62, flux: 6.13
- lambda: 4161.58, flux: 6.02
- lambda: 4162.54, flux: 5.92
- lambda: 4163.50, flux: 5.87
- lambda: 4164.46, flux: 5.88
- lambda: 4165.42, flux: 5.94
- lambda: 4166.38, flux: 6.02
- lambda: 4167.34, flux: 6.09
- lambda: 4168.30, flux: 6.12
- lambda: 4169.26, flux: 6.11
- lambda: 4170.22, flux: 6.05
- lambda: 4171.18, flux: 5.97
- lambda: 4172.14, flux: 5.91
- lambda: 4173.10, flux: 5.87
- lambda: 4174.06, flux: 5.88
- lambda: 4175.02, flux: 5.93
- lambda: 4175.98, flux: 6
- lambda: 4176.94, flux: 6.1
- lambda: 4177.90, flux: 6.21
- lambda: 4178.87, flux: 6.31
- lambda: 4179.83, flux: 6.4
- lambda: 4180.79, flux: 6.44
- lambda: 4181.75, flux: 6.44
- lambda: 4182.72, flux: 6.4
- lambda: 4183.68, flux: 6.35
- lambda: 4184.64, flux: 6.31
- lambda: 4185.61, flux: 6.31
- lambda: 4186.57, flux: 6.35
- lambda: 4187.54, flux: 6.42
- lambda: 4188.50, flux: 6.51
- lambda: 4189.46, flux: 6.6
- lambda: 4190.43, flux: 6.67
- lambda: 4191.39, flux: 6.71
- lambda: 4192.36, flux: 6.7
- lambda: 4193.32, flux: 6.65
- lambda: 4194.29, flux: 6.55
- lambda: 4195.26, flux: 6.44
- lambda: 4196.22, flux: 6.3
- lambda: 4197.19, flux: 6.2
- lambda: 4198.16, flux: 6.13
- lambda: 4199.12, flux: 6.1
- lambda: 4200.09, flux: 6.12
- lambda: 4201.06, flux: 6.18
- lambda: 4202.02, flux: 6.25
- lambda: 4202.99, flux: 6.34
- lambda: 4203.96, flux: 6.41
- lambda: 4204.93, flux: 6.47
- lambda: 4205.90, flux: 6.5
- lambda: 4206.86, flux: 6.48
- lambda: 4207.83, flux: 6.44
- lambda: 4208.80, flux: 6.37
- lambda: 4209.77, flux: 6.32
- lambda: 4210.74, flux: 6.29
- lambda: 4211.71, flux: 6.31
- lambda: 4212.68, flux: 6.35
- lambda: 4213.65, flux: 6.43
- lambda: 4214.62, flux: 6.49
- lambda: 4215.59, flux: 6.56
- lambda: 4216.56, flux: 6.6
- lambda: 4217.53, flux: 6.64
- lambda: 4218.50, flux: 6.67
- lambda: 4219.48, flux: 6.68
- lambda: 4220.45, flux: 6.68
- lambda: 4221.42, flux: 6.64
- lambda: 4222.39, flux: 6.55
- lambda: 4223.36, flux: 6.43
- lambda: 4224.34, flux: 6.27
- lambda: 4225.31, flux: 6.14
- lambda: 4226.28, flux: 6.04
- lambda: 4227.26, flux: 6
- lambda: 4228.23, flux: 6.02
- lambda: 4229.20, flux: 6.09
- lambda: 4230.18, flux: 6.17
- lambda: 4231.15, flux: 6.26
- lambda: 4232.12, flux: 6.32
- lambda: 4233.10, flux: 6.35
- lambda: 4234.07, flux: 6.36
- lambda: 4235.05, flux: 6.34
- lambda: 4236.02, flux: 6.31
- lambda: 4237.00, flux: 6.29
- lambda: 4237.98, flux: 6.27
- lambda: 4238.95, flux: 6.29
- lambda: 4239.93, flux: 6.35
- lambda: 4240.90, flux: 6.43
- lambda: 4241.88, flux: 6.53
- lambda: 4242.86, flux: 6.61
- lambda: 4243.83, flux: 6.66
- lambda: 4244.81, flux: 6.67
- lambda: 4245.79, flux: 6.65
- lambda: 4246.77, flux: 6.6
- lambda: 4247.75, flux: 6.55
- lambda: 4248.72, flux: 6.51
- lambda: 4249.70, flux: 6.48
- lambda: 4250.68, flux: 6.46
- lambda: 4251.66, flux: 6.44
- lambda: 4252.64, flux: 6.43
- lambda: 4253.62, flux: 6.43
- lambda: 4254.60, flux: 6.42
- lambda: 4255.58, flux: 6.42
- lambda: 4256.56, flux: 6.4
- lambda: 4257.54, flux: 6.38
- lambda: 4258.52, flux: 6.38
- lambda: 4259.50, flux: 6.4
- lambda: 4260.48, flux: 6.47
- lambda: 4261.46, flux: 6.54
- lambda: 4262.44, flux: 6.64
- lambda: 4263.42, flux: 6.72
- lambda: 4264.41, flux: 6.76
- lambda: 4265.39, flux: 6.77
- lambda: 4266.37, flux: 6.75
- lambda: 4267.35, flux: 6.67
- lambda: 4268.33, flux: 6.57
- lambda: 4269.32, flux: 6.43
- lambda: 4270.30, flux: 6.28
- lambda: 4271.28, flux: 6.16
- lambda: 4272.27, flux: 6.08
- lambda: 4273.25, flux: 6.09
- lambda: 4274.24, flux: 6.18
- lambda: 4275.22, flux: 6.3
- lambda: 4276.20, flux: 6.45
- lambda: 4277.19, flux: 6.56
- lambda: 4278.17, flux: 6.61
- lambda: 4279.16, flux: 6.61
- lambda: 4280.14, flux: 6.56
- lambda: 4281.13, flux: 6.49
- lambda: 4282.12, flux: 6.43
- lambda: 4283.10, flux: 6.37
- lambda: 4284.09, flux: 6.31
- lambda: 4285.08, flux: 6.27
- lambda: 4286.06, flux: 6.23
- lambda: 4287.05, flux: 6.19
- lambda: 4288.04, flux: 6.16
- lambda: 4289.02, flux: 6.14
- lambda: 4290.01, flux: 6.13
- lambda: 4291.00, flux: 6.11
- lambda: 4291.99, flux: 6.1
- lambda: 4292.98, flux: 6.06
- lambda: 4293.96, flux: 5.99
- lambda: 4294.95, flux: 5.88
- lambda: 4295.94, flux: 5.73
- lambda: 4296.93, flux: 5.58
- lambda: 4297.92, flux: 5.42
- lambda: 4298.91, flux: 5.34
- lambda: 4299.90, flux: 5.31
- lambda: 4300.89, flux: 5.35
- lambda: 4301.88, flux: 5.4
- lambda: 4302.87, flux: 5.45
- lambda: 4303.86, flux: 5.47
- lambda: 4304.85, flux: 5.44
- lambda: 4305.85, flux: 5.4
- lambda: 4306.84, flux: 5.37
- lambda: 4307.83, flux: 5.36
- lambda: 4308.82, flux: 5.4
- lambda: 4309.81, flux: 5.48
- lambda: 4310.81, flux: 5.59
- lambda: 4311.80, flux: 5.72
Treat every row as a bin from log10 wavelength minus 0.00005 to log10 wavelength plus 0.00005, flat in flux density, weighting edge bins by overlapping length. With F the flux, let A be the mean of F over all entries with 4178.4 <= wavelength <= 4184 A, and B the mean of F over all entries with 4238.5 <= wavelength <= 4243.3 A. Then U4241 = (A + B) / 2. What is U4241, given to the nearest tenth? 6.4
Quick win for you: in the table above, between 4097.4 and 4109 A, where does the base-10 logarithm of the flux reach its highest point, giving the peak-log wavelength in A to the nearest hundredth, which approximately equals 4108.27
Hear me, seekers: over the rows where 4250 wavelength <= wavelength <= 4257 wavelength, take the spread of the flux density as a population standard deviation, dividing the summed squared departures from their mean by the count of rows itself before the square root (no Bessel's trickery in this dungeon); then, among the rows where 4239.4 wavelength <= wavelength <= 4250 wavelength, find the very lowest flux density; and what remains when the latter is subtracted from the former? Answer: -6.3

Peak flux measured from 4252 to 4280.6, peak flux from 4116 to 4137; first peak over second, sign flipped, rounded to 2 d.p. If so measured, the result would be -1.06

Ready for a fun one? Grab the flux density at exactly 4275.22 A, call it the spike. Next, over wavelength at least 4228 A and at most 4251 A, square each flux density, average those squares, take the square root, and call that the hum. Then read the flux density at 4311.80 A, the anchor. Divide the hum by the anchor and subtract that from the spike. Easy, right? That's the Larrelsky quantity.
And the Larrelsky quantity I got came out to 5.18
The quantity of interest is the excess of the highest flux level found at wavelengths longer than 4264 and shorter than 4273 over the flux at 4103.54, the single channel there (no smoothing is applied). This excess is 1.8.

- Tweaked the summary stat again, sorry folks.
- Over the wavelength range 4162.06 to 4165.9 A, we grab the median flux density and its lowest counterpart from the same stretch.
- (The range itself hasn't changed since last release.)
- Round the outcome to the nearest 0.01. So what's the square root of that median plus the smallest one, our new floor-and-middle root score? 3.43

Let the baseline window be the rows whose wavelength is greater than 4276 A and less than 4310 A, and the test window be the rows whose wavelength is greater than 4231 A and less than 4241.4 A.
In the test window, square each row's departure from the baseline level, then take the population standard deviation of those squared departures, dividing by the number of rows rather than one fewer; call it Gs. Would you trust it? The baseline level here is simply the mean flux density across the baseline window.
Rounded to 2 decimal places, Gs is 0.04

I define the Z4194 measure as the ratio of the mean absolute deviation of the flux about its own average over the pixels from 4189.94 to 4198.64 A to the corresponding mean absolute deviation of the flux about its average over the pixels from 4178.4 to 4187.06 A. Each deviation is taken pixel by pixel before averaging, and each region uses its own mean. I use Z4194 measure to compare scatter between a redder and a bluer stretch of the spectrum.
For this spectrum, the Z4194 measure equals 4.1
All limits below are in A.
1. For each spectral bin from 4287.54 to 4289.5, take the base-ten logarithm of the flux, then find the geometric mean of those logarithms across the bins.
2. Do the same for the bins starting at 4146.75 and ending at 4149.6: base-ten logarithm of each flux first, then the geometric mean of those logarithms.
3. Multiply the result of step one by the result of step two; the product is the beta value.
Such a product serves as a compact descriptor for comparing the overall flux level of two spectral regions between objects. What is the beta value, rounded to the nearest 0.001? 0.628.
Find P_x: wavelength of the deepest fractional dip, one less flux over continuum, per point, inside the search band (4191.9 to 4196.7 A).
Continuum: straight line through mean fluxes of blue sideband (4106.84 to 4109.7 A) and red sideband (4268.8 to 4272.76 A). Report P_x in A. 4196.22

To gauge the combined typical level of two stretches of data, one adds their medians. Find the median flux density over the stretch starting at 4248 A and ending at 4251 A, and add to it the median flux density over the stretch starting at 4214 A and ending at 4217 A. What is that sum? 13.0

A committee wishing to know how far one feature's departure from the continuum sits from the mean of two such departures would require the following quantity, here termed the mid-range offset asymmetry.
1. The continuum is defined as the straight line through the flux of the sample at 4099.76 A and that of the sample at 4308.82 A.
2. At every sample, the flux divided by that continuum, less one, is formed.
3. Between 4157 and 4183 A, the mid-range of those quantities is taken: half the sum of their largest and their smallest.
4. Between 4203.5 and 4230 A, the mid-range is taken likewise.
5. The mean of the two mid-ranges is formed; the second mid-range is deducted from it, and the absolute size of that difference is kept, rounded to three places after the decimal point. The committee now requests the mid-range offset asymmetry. 0.015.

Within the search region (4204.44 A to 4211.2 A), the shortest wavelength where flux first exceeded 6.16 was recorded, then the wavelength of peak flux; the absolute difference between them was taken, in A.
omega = 1.0 A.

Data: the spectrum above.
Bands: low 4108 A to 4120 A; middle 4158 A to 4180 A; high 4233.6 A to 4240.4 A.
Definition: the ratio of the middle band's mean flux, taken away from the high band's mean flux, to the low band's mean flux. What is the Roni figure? 0.042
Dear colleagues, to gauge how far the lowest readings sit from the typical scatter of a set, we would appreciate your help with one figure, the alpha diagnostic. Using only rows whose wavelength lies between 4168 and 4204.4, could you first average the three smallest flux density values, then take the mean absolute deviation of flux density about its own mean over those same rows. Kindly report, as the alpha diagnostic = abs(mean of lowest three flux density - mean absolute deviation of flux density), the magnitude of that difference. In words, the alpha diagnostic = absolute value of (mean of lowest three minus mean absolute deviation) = 5.69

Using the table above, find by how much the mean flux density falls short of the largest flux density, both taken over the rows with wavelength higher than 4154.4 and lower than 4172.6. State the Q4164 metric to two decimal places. 0.20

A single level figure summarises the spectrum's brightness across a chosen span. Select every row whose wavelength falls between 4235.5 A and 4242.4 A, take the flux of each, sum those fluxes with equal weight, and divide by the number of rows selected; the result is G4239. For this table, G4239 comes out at 6.4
